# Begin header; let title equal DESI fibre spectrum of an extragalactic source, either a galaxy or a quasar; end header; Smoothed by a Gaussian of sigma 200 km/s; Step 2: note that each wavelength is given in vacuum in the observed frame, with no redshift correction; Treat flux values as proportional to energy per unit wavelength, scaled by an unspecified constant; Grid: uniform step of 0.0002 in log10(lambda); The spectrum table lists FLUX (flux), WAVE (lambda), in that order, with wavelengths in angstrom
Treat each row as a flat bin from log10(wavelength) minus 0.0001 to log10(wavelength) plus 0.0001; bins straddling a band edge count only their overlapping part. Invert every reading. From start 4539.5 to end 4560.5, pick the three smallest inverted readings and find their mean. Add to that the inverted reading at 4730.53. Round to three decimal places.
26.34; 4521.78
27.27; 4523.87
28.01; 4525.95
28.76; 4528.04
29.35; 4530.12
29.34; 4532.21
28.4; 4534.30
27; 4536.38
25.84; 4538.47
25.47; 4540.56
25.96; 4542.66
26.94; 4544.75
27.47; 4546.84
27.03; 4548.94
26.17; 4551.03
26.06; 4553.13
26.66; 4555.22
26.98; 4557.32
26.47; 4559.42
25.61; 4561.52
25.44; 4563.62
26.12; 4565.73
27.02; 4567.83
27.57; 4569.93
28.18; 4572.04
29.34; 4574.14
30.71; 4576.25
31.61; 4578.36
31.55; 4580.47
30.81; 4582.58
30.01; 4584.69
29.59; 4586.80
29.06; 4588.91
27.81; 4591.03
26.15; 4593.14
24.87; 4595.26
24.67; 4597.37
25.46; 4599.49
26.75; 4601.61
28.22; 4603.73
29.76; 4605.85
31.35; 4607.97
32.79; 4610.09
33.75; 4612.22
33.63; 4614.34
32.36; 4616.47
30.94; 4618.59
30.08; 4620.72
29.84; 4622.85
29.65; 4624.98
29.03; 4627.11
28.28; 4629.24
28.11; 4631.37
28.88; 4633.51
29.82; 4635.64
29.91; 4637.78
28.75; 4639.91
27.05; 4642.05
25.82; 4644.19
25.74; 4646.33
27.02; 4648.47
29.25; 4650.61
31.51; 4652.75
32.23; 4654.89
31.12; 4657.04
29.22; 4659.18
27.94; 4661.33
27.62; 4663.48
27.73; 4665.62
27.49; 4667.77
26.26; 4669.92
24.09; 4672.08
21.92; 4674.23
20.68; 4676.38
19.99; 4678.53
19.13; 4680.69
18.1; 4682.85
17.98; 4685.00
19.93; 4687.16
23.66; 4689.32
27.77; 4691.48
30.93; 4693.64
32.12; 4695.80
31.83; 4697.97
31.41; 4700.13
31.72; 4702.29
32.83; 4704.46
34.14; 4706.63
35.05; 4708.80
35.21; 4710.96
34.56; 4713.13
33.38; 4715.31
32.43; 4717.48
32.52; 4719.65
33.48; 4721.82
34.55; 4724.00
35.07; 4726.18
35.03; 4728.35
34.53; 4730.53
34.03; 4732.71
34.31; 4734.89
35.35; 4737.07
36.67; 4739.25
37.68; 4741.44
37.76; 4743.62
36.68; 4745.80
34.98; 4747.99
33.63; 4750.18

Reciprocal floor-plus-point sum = 0.066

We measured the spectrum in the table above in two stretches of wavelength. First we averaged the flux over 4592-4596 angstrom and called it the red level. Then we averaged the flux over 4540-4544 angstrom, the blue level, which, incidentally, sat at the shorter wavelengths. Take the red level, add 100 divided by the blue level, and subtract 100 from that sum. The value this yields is -71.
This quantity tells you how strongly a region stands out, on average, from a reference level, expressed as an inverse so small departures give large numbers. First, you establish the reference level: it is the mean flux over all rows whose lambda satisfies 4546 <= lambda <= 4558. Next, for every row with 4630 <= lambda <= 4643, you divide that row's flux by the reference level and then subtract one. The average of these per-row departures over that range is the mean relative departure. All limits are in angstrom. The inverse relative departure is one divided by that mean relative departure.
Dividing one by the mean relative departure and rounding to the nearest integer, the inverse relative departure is 13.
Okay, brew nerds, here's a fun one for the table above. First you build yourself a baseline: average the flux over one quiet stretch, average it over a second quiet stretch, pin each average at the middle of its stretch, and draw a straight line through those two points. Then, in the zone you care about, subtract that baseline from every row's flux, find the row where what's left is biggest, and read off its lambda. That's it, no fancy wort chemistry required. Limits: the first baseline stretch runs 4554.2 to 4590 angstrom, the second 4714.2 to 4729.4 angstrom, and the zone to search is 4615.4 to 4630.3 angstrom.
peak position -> 4616.47 angstrom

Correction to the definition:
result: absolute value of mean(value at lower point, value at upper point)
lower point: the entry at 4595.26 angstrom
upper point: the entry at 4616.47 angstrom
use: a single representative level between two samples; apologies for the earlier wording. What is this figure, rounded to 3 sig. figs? 28.6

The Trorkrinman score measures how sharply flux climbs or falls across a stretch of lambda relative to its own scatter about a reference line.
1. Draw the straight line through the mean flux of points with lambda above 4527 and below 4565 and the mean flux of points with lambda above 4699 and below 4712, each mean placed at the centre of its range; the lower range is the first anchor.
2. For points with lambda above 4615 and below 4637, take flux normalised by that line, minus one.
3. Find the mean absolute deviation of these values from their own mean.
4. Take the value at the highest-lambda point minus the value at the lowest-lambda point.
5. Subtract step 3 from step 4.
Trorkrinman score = -0.15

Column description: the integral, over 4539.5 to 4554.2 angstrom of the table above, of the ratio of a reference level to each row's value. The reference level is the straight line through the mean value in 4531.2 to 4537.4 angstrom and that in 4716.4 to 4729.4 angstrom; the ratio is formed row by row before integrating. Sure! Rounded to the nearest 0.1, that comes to 15.9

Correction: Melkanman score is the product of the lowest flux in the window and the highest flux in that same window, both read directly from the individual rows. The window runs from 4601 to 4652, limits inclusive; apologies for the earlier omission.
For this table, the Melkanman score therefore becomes 869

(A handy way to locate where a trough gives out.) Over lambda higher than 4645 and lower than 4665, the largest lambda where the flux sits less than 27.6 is 4648.47 angstrom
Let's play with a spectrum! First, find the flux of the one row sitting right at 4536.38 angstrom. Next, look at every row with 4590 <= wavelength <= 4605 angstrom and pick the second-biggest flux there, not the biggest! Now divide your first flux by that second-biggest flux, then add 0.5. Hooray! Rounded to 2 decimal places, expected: 1.47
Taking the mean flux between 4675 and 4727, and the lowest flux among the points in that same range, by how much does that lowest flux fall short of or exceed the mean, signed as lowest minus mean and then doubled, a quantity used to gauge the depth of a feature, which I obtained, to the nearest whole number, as -22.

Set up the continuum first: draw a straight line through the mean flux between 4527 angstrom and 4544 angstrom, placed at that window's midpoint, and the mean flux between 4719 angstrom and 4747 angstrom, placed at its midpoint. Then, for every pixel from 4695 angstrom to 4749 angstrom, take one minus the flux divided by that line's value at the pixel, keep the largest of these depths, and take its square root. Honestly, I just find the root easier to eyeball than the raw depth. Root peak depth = 0.27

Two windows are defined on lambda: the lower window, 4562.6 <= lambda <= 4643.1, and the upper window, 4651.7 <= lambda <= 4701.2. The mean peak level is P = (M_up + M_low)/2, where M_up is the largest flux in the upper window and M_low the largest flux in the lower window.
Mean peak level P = 33.0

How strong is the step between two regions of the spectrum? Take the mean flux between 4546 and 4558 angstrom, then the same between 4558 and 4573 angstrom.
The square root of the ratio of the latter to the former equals 1.00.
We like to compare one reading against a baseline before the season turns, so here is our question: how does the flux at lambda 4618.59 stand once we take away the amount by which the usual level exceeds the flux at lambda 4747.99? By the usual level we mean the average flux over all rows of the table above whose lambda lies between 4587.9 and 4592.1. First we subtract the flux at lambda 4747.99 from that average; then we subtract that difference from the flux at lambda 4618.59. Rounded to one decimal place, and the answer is 37.5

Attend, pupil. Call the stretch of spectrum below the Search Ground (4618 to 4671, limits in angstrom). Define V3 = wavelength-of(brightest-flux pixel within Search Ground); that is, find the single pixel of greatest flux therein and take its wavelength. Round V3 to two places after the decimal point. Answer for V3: 4654.89 angstrom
